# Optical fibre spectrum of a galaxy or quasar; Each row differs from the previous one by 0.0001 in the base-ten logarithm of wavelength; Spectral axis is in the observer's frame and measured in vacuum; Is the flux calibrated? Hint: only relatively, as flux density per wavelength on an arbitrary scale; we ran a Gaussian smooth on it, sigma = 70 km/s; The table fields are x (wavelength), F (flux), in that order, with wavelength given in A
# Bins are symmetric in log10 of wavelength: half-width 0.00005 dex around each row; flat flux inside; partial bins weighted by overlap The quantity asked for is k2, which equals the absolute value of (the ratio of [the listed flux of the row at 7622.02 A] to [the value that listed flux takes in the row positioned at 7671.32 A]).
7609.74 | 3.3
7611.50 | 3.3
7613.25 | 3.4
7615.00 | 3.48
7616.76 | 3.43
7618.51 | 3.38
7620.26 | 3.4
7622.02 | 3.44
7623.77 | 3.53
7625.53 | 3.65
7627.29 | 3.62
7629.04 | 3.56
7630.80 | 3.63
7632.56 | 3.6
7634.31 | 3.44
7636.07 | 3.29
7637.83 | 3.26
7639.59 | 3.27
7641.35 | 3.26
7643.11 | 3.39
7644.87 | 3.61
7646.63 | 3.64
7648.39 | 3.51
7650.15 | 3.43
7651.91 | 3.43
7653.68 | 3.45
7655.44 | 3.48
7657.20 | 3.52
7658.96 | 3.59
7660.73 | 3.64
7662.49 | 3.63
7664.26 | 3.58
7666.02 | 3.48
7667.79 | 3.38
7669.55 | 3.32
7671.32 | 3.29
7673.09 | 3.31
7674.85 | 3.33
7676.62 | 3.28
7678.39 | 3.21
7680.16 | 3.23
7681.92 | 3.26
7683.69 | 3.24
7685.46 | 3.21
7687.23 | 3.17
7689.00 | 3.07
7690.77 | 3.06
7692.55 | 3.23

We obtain 1.05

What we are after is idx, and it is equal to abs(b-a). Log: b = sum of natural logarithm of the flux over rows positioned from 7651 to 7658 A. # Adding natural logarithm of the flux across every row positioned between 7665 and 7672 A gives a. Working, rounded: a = 4.86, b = 4.98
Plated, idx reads 0.12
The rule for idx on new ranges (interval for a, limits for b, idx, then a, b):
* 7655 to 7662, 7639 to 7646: 0.20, 5.08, 4.87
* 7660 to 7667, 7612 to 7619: 0.18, 5.10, 4.92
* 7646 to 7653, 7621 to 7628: 0.07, 5.01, 5.08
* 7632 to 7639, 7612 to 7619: 0.03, 4.89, 4.92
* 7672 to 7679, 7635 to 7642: 0.01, 4.75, 4.74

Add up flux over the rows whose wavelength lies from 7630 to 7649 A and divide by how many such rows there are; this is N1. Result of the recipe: 3.45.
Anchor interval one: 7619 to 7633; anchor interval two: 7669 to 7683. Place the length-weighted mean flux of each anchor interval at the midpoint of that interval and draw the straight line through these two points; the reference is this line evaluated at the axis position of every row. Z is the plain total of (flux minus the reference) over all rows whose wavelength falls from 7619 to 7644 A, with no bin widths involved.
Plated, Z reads -0.89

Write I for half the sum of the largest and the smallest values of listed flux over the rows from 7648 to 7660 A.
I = 3.51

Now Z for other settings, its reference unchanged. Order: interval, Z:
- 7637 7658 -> 0.08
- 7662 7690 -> 0.53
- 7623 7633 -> 0.38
